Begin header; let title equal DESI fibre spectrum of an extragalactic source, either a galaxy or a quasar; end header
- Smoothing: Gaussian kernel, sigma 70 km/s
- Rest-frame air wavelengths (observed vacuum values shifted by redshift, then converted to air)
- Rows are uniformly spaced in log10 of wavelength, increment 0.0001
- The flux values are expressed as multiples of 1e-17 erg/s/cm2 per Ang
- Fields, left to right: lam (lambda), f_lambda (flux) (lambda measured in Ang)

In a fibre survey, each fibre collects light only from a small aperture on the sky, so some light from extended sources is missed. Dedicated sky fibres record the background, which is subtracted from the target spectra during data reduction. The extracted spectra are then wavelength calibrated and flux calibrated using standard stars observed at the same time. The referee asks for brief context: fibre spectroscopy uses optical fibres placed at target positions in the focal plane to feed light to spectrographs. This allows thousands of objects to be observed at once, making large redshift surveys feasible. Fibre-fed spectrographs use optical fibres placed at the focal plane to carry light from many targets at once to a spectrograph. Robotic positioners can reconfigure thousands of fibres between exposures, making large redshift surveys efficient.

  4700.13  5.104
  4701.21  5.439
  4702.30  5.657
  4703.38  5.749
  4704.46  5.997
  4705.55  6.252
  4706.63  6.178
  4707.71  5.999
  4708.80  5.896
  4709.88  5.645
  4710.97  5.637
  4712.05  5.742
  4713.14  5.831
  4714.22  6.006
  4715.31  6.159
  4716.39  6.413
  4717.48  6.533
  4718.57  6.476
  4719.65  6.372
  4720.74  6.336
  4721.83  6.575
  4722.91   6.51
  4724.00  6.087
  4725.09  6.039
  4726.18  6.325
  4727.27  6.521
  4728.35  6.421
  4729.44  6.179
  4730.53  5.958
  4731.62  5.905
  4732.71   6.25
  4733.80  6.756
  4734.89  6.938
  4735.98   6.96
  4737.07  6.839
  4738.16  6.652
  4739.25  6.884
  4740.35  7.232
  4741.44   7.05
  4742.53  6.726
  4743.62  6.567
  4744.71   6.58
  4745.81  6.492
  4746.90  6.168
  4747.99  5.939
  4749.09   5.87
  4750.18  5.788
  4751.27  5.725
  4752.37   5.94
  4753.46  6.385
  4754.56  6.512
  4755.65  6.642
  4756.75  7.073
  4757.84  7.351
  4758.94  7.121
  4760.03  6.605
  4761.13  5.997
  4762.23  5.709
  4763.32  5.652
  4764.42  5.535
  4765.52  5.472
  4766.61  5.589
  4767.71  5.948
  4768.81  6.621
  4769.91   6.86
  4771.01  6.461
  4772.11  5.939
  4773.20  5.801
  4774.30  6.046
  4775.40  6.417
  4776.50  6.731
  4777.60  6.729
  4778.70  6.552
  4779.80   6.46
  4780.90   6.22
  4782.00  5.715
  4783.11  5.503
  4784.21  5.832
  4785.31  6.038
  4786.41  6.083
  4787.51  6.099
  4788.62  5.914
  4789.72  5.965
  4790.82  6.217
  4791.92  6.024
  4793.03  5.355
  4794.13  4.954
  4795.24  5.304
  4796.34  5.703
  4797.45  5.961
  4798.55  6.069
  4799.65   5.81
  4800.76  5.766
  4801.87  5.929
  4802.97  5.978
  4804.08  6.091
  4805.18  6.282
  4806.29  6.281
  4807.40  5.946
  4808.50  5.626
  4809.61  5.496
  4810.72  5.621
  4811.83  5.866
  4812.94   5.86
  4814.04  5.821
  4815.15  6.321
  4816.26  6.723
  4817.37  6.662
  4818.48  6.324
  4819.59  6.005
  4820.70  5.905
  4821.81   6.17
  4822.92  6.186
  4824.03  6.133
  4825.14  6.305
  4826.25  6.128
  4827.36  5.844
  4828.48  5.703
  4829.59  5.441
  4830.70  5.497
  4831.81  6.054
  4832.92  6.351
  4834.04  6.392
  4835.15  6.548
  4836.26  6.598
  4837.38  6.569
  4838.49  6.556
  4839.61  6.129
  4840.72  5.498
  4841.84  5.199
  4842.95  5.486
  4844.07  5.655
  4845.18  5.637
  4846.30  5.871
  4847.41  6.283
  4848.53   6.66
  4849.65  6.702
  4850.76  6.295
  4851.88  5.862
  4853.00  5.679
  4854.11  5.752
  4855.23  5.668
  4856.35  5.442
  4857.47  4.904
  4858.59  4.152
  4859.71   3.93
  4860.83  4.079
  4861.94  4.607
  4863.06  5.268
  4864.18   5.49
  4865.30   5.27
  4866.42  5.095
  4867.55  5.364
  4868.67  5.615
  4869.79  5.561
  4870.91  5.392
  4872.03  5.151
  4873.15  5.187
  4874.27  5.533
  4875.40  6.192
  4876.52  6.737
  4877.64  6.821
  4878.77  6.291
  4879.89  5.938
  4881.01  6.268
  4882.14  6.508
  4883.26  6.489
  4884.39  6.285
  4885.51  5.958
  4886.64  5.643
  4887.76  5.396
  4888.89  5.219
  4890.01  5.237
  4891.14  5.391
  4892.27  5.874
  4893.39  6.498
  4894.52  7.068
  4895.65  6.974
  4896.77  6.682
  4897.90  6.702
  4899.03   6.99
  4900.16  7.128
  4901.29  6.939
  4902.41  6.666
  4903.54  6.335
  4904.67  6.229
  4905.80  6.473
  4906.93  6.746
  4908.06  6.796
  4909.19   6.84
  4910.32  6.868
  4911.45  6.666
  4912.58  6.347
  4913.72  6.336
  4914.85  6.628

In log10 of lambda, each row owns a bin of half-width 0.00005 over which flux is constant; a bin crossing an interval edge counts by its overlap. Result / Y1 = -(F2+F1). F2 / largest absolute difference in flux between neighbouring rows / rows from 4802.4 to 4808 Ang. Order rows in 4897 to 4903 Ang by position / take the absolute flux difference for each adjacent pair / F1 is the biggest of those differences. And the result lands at -0.62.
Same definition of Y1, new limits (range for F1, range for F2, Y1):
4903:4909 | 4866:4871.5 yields -0.54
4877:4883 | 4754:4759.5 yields -0.96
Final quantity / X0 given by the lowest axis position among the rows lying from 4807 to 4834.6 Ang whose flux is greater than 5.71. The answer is 4807.40 Ang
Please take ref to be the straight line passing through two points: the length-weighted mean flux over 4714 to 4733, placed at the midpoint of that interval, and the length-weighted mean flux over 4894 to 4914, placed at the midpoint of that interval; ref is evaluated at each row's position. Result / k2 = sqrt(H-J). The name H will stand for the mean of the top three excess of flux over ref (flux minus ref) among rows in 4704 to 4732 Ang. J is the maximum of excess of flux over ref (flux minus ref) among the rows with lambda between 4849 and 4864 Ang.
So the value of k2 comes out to 0.38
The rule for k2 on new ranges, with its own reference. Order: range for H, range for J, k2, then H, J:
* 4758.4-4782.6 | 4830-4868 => 0.63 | 0.51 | 0.12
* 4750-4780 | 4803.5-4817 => 0.77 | 0.81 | 0.22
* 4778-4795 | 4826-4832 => 0.63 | -0.01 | -0.40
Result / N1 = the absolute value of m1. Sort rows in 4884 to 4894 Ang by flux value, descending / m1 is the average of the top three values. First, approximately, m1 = 6.25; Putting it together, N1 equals 6.25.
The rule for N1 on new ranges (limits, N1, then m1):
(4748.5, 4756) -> 6.51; 6.51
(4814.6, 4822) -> 6.57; 6.57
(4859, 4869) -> 5.49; 5.49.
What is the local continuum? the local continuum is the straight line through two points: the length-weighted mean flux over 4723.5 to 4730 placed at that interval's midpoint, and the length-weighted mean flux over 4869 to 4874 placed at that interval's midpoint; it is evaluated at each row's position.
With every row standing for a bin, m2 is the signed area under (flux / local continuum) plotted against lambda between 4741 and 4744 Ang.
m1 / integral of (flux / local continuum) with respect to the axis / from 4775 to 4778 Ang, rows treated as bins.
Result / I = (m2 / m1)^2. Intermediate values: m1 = 3.34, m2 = 3.3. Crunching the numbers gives 1.0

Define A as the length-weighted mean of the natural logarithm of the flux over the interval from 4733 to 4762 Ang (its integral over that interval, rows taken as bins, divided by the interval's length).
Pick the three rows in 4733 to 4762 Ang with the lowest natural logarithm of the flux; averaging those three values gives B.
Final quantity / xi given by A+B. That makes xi 3.63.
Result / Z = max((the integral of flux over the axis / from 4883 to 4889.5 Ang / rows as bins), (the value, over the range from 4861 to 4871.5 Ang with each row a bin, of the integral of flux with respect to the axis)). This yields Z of 55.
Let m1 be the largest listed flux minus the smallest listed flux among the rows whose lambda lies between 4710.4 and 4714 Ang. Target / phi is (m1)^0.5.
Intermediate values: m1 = 0.2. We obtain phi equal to 0.4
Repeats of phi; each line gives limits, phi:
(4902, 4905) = 0.7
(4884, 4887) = 0.8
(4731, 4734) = 0.9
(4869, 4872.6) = 0.6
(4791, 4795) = 1.0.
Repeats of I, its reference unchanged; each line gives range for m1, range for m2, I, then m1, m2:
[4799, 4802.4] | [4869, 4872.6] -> 1.1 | 3.42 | 3.6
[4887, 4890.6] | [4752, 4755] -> 0.7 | 3.64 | 3.1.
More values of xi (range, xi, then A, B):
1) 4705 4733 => 3.55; 1.82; 1.74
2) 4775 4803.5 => 3.43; 1.78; 1.65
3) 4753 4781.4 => 3.55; 1.84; 1.71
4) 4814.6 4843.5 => 3.49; 1.81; 1.68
